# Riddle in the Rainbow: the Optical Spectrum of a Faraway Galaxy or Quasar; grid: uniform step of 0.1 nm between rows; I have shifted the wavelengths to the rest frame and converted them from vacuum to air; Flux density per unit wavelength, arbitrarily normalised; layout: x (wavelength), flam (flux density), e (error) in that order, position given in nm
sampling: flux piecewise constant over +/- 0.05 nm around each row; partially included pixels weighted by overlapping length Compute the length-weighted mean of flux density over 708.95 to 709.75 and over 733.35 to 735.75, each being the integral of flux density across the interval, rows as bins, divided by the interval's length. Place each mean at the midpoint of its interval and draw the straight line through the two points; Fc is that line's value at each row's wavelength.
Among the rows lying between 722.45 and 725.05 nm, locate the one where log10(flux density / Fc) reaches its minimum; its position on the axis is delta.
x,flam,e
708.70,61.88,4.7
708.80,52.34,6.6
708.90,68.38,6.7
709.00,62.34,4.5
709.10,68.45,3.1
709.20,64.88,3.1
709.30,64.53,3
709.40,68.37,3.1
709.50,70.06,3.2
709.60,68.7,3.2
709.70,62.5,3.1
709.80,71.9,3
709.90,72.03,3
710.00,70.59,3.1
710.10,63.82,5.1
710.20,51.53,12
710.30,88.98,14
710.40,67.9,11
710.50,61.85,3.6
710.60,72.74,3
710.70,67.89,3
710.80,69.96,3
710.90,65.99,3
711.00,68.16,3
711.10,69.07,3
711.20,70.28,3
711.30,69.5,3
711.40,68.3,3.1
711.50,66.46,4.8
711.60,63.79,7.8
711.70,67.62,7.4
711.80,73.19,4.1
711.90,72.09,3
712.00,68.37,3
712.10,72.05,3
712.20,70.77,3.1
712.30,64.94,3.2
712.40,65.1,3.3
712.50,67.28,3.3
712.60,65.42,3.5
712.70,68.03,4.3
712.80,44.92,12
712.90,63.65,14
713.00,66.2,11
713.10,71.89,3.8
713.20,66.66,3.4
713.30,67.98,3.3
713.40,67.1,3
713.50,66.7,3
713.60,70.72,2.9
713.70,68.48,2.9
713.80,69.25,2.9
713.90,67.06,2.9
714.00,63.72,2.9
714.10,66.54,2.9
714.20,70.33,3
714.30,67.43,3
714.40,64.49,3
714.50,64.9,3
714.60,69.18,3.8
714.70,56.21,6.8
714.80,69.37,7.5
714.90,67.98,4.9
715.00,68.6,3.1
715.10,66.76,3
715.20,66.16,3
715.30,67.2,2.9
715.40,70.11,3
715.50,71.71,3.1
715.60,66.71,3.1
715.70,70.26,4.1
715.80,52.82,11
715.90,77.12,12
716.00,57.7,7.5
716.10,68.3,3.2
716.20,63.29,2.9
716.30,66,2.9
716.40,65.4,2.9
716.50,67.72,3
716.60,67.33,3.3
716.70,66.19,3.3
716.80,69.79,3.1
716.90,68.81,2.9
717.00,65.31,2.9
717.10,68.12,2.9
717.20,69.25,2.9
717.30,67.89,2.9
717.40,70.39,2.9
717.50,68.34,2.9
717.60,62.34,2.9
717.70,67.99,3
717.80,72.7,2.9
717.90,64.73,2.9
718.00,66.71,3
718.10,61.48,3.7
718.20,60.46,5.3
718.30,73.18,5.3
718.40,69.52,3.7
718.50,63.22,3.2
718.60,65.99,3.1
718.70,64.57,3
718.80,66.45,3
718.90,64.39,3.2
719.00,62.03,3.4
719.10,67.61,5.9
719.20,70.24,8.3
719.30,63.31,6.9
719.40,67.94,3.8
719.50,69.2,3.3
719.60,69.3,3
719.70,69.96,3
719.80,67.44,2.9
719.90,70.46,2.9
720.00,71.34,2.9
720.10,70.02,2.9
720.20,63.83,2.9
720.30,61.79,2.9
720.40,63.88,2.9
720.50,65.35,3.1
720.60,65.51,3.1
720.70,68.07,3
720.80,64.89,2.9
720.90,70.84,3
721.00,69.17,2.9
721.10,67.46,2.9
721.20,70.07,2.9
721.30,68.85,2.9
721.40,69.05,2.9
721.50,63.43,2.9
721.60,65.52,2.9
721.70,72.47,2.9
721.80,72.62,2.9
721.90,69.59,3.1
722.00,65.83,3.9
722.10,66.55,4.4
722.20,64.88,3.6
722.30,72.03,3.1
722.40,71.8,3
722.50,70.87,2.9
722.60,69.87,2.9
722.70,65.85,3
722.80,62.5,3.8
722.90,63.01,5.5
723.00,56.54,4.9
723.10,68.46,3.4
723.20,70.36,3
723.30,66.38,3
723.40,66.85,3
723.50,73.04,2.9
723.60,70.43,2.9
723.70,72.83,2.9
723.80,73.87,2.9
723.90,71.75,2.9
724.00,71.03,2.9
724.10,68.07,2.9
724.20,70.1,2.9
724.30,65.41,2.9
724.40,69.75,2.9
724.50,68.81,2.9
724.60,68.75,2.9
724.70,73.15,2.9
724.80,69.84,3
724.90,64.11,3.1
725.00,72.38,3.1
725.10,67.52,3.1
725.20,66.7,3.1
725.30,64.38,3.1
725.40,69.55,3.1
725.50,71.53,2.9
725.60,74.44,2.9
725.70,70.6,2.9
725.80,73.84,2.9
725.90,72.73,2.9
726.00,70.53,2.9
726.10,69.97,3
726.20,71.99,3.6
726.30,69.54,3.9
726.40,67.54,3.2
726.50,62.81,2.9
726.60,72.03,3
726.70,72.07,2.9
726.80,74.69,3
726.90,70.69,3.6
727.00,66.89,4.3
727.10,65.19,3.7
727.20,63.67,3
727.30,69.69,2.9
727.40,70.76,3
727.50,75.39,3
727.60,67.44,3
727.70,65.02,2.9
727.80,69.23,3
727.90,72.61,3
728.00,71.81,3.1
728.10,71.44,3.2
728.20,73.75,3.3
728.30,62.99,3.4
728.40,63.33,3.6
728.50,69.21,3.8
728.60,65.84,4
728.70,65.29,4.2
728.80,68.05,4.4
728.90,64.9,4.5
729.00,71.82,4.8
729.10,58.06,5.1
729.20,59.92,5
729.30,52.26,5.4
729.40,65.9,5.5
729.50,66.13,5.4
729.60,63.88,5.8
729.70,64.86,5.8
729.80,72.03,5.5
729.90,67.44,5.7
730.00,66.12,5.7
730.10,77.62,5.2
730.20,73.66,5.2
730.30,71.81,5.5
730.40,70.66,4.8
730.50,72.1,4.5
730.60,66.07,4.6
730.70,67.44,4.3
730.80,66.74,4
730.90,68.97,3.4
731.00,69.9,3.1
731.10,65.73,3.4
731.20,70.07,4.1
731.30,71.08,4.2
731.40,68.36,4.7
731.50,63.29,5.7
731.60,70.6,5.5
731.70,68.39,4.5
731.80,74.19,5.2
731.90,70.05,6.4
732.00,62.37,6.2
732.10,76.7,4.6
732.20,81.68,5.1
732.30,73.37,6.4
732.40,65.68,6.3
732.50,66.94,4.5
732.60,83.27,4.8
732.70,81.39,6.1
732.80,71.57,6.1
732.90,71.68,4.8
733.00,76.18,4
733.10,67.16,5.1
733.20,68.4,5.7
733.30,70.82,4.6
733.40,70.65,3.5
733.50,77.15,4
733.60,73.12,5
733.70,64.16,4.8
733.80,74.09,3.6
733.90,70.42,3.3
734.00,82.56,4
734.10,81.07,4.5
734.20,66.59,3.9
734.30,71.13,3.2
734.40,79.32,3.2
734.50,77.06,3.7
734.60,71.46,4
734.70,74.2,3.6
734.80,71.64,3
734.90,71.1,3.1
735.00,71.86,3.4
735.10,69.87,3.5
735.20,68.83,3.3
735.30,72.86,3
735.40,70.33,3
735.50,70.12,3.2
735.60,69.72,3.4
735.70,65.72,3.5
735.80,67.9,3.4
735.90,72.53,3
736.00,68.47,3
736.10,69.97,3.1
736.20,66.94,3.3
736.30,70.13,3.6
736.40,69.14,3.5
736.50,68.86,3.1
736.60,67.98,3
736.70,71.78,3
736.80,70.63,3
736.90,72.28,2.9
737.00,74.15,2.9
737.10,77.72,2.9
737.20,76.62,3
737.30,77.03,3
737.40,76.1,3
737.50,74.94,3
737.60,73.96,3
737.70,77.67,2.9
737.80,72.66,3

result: 723.00 nm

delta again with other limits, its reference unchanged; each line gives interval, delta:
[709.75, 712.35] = 710.20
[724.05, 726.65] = 726.50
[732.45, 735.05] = 733.70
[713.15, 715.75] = 714.70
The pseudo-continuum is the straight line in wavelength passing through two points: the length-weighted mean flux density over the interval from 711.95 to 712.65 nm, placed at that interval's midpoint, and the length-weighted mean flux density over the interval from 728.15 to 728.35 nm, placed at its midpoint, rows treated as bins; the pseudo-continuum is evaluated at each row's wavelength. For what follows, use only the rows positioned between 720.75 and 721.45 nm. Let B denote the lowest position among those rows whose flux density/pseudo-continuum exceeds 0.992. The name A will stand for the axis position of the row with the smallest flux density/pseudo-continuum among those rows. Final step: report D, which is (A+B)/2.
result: 720.85 nm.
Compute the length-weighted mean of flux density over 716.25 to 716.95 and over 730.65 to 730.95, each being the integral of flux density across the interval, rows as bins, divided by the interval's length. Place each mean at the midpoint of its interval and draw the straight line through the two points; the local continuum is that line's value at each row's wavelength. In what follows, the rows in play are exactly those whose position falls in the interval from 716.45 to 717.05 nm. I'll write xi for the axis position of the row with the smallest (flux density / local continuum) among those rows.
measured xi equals 717.00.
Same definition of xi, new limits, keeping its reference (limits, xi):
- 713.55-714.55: 714.00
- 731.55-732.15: 732.00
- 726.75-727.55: 727.20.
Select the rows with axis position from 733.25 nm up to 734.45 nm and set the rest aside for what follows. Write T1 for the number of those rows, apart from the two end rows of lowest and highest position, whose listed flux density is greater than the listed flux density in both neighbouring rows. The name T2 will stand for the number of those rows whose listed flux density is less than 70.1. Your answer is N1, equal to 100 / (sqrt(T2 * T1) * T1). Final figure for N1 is 13.6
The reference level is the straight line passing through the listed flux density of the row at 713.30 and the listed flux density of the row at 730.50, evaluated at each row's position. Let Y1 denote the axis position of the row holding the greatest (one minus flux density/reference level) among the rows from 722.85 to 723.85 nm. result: 723.00 nm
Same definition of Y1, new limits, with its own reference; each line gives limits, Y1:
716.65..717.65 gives 717.60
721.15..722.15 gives 721.50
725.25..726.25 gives 725.30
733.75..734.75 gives 734.20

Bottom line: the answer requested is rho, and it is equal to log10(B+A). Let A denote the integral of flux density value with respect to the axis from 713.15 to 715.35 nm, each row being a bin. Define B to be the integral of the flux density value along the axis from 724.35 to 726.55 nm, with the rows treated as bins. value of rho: 2.48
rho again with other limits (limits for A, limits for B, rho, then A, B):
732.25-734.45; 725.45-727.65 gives 2.50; 161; 154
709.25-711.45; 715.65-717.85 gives 2.47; 150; 147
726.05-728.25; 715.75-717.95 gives 2.48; 153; 147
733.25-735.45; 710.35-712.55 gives 2.49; 160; 150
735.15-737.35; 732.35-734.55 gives 2.50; 156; 161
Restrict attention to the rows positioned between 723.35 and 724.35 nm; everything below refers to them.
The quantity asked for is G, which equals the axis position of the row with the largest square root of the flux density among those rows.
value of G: 723.80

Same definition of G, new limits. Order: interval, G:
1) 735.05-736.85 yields 735.30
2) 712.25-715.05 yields 713.10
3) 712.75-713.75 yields 713.10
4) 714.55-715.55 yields 715.50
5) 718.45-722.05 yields 721.80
